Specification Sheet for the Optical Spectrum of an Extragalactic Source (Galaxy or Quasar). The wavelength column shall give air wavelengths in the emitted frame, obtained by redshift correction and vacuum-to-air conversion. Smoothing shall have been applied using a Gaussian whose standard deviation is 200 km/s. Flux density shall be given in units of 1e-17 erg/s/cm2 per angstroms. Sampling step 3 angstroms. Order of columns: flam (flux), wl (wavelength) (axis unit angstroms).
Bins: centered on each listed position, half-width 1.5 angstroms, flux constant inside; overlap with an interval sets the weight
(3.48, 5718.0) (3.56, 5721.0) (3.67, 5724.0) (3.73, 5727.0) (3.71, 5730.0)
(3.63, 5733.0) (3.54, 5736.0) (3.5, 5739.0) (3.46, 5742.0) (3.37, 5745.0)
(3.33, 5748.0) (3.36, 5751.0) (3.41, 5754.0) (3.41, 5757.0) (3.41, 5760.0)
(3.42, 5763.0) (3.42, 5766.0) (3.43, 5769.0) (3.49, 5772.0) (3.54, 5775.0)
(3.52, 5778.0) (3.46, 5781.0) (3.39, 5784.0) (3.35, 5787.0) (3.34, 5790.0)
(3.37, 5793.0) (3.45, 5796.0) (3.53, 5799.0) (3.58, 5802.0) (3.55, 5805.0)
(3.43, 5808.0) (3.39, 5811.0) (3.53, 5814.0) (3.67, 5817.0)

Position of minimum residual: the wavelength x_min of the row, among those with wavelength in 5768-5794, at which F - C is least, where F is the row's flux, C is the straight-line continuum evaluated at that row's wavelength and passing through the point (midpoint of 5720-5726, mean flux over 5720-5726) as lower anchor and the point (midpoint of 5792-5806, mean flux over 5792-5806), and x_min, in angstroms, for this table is 5790.0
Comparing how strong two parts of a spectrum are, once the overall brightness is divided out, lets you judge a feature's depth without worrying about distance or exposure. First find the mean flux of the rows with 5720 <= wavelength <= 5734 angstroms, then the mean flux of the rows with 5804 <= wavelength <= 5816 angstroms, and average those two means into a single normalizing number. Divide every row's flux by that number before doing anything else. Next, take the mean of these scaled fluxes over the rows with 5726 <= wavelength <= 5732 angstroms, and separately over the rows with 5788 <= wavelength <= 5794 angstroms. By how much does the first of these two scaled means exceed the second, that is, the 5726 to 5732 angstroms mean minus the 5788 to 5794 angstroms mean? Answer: 0.10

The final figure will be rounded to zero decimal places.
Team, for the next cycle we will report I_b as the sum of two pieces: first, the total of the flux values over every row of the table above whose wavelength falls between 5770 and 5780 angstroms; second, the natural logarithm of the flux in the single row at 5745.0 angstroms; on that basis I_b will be 12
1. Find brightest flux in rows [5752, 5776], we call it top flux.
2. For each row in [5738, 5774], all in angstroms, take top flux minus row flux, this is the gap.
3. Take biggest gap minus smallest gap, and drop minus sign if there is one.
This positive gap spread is 0.17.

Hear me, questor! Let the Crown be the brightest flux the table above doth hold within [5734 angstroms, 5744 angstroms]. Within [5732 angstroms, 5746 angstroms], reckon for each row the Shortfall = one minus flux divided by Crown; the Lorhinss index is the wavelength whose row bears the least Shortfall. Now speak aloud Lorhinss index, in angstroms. 5733.0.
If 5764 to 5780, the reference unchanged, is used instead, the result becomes 5775.0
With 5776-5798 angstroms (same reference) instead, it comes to 5778.0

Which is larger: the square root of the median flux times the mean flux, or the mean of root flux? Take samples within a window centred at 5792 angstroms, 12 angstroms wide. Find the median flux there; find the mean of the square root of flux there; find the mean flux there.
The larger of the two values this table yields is 3.37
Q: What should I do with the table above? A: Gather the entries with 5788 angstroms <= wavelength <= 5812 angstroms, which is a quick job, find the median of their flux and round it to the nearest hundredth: 3.44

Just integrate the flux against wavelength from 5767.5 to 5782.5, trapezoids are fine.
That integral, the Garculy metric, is 52.3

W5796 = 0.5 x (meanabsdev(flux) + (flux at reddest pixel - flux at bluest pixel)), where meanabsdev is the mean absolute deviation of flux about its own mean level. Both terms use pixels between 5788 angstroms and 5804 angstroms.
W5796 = 0.16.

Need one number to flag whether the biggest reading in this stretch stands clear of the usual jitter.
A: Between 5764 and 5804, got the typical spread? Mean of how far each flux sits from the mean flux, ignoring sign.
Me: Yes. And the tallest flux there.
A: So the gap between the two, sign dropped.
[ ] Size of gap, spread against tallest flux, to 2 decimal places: 3.52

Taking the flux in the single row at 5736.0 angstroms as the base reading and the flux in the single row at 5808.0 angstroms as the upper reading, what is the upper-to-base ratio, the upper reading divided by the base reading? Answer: 0.97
